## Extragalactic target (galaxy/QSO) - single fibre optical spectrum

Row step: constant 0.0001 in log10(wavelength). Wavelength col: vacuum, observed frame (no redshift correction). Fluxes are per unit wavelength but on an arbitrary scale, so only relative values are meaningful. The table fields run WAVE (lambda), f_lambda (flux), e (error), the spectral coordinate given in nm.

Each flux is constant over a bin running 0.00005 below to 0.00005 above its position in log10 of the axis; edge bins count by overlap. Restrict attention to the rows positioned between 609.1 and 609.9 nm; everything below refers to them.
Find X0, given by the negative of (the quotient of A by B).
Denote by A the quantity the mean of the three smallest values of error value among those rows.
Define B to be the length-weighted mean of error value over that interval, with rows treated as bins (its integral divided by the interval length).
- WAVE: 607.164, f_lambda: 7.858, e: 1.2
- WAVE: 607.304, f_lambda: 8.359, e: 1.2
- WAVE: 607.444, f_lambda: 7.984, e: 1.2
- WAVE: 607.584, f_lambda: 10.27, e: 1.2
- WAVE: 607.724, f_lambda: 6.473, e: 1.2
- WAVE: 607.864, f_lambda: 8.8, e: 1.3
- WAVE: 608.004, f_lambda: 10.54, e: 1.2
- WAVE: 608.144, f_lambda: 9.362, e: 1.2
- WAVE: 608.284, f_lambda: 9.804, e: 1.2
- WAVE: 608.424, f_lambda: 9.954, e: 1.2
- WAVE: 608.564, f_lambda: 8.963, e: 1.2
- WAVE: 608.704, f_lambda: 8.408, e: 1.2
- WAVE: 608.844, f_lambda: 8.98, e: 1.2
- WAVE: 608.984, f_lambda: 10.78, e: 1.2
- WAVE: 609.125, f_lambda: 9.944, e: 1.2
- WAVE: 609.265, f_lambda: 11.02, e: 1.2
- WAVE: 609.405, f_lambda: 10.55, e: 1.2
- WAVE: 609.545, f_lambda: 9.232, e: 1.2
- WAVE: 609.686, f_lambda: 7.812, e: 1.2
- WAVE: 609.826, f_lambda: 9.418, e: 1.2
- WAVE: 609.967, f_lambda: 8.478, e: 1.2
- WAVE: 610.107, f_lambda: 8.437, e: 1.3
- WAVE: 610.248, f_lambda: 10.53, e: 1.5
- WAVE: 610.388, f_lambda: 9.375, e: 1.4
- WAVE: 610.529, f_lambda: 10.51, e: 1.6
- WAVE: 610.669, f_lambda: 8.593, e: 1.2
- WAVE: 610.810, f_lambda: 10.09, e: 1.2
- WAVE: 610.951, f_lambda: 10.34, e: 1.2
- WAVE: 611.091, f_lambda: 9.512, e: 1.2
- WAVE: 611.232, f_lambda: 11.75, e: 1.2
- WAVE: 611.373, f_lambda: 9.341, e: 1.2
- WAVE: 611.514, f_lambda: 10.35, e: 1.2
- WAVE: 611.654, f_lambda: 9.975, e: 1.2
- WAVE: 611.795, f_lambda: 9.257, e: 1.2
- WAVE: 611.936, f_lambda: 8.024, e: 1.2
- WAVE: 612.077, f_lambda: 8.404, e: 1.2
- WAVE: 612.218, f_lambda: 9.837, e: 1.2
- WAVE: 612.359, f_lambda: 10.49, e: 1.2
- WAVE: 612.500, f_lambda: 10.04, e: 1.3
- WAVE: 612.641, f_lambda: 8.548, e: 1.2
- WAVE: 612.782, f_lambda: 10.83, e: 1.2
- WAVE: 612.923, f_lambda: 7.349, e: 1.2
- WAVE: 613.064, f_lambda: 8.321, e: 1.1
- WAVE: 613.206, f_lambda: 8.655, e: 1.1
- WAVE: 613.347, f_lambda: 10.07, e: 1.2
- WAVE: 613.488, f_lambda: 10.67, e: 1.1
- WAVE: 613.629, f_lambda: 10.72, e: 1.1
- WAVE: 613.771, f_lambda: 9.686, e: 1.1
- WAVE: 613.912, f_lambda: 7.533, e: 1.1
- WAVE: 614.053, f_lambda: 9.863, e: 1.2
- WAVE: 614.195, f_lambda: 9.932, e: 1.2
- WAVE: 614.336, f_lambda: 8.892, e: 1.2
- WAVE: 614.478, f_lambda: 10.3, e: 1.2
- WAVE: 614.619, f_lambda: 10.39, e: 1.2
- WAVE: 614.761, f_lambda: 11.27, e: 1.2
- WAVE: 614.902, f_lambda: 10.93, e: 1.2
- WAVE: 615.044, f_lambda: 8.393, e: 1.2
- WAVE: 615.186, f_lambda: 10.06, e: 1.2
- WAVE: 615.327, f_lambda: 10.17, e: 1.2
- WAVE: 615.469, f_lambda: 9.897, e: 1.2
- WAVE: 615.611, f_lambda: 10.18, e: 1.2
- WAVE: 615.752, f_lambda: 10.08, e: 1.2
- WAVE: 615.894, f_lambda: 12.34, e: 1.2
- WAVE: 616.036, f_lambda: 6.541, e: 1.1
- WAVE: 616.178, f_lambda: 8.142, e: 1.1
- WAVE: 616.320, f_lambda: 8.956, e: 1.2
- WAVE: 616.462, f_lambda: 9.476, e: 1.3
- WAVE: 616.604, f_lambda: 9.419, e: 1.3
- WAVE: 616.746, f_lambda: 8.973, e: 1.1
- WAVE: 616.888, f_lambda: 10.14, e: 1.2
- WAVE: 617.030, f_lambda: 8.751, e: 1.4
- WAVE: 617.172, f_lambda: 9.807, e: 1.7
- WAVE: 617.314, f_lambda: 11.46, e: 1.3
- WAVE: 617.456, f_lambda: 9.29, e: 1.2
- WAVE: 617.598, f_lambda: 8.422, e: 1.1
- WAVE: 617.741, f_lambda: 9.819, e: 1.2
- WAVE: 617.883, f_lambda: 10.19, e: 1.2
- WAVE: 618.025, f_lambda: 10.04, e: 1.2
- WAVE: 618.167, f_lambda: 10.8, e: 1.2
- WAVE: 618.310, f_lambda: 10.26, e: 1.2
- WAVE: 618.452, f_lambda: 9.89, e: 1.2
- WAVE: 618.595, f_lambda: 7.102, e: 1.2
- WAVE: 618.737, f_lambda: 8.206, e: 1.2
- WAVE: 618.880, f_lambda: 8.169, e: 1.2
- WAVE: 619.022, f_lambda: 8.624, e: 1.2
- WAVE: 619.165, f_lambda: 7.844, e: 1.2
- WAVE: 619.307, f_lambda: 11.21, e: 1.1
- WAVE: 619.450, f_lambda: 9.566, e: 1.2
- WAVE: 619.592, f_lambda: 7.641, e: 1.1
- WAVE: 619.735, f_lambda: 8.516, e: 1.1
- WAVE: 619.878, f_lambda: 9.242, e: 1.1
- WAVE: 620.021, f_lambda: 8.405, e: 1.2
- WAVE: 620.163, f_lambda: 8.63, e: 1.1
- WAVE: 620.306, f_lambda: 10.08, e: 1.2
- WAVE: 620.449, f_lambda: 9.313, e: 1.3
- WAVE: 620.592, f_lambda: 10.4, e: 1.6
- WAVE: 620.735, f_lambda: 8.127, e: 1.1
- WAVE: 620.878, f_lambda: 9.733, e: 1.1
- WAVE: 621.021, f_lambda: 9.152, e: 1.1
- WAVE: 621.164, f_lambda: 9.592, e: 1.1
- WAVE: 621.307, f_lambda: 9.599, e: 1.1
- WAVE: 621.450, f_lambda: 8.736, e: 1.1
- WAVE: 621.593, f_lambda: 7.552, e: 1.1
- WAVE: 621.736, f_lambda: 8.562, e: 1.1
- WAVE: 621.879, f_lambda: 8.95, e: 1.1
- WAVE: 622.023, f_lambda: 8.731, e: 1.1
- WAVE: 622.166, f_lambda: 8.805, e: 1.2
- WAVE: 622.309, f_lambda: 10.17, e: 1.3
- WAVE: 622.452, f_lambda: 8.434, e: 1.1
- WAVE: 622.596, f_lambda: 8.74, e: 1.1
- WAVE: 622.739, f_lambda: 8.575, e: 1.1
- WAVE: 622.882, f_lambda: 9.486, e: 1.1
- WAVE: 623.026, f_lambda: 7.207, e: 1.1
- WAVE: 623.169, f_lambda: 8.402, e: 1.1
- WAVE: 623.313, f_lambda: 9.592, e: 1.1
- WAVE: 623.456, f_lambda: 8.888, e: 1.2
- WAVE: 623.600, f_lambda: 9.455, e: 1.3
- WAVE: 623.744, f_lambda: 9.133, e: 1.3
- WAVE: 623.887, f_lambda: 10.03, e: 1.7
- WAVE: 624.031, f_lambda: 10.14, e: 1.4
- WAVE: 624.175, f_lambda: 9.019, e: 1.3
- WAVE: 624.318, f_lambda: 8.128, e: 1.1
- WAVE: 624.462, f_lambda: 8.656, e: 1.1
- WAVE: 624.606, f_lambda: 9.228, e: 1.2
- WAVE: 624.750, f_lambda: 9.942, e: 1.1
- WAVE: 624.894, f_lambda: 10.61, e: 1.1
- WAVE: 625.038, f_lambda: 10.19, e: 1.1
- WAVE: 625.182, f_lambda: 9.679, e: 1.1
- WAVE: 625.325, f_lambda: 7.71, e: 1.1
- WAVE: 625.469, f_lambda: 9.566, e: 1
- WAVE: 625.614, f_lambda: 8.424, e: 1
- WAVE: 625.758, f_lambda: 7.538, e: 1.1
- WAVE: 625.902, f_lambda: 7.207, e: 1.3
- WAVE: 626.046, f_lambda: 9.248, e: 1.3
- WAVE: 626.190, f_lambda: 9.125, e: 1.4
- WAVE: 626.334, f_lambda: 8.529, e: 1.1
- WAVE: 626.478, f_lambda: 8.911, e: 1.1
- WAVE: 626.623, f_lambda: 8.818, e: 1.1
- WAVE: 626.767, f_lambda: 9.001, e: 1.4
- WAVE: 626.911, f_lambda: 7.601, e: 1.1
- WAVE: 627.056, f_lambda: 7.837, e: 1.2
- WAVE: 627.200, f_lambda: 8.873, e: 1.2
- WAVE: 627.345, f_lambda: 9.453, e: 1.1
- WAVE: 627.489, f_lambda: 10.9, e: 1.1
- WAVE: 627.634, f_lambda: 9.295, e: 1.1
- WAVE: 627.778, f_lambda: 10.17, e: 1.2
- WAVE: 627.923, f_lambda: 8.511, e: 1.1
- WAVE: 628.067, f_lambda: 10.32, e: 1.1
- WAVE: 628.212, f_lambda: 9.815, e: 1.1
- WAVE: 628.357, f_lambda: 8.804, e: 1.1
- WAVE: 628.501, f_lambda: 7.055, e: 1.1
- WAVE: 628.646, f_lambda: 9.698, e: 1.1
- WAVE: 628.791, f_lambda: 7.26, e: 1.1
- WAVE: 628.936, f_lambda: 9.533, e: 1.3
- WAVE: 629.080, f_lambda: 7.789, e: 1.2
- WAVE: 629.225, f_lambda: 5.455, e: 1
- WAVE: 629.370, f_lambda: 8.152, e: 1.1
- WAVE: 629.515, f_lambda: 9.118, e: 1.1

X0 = -1.00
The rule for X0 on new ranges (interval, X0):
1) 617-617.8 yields -0.89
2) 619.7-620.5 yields -0.94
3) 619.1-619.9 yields -0.97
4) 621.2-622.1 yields -1.00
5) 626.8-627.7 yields -0.96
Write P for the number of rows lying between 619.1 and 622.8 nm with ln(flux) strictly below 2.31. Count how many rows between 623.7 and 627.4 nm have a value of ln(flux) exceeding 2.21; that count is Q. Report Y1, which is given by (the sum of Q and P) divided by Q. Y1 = 2.83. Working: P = 22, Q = 12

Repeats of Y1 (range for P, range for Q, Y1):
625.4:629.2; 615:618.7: 2.28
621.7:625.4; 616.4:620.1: 2.47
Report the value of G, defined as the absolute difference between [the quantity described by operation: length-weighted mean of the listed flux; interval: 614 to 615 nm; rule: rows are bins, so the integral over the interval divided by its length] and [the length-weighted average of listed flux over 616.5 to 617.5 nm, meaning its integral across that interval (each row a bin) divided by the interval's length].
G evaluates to 0.48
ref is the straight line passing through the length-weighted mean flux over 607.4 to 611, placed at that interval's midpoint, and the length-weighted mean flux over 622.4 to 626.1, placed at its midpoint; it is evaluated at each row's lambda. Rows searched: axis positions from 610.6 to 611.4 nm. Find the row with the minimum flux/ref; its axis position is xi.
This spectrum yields 610.669 nm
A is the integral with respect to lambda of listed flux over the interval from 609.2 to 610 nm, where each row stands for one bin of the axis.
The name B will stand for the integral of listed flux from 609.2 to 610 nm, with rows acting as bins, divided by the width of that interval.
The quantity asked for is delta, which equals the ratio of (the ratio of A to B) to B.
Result 0.08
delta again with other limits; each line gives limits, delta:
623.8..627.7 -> 0.43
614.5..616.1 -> 0.16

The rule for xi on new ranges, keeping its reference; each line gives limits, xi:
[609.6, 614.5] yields 612.923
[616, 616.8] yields 616.036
